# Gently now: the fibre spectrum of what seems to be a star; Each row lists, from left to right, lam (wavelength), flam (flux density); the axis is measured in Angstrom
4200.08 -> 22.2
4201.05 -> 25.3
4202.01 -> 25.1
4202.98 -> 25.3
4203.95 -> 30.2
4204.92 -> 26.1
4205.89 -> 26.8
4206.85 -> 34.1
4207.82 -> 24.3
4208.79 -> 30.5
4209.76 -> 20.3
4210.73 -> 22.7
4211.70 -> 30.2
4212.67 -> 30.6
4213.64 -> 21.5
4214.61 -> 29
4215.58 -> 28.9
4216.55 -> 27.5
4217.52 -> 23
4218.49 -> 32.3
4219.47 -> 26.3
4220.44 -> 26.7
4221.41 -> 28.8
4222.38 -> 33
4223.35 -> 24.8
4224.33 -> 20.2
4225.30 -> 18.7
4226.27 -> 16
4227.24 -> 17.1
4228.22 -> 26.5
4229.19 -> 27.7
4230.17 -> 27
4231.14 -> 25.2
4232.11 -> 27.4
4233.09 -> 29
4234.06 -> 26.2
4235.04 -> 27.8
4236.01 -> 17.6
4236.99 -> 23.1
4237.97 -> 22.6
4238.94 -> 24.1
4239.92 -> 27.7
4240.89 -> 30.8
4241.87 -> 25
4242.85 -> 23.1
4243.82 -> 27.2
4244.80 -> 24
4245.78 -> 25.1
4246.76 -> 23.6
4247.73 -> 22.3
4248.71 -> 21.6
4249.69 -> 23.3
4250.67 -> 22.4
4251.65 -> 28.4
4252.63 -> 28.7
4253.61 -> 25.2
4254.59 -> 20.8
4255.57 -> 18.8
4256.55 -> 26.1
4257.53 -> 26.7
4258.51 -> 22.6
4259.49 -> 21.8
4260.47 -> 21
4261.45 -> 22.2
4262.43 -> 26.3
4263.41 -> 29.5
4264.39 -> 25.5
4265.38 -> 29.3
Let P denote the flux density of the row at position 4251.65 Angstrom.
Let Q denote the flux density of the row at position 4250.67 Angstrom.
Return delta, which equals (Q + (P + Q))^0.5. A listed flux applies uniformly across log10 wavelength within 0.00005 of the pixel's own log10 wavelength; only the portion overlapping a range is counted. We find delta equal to 8.6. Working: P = 28.4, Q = 22.4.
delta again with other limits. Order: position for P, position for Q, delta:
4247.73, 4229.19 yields 8.8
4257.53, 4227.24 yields 7.8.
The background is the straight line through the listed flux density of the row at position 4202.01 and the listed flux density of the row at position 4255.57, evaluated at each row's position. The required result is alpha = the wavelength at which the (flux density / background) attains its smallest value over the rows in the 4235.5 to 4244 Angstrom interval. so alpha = 4236.01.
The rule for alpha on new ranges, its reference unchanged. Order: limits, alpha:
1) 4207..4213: 4209.76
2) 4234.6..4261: 4236.01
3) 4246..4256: 4255.57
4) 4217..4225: 4224.33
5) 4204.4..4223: 4209.76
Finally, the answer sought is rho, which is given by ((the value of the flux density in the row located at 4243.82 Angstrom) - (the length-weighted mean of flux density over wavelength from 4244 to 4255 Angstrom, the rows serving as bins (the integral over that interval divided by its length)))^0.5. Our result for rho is 1.7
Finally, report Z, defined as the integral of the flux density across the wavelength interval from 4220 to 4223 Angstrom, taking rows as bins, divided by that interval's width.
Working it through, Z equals 29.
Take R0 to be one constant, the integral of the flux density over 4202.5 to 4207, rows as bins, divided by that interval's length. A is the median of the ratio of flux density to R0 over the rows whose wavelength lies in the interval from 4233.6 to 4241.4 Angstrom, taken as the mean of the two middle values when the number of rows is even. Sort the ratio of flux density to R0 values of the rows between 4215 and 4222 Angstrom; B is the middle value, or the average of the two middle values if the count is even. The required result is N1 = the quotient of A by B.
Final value 0.91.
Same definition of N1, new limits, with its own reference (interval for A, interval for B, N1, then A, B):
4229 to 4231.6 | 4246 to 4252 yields 1.18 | 0.96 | 0.81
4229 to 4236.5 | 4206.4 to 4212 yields 1.00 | 0.97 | 0.97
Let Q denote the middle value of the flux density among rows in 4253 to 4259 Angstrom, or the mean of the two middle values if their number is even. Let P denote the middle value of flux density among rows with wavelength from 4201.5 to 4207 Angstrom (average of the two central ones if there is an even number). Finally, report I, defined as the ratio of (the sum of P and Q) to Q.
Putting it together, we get 2.11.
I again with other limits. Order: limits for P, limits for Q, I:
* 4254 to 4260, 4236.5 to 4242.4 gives 1.90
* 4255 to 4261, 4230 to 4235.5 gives 1.82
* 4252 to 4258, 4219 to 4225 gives 1.97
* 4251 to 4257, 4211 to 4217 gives 1.89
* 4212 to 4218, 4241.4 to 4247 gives 2.15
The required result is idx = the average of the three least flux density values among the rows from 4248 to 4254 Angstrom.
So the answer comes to 22.4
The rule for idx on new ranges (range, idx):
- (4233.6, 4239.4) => 21.1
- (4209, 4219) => 21.5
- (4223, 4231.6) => 17.3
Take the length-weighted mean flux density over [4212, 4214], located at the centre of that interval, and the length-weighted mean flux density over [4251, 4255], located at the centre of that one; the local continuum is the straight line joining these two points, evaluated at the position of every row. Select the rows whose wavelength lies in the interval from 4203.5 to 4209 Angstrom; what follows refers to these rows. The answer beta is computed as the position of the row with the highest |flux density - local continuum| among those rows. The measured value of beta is 4206.85 Angstrom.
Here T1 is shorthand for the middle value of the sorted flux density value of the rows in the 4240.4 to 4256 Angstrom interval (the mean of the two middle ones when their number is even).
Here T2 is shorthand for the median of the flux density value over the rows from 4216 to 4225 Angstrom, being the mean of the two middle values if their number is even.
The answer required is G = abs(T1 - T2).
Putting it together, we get 2.9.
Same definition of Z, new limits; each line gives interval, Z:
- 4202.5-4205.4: 27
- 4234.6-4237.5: 23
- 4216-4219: 28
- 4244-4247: 25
